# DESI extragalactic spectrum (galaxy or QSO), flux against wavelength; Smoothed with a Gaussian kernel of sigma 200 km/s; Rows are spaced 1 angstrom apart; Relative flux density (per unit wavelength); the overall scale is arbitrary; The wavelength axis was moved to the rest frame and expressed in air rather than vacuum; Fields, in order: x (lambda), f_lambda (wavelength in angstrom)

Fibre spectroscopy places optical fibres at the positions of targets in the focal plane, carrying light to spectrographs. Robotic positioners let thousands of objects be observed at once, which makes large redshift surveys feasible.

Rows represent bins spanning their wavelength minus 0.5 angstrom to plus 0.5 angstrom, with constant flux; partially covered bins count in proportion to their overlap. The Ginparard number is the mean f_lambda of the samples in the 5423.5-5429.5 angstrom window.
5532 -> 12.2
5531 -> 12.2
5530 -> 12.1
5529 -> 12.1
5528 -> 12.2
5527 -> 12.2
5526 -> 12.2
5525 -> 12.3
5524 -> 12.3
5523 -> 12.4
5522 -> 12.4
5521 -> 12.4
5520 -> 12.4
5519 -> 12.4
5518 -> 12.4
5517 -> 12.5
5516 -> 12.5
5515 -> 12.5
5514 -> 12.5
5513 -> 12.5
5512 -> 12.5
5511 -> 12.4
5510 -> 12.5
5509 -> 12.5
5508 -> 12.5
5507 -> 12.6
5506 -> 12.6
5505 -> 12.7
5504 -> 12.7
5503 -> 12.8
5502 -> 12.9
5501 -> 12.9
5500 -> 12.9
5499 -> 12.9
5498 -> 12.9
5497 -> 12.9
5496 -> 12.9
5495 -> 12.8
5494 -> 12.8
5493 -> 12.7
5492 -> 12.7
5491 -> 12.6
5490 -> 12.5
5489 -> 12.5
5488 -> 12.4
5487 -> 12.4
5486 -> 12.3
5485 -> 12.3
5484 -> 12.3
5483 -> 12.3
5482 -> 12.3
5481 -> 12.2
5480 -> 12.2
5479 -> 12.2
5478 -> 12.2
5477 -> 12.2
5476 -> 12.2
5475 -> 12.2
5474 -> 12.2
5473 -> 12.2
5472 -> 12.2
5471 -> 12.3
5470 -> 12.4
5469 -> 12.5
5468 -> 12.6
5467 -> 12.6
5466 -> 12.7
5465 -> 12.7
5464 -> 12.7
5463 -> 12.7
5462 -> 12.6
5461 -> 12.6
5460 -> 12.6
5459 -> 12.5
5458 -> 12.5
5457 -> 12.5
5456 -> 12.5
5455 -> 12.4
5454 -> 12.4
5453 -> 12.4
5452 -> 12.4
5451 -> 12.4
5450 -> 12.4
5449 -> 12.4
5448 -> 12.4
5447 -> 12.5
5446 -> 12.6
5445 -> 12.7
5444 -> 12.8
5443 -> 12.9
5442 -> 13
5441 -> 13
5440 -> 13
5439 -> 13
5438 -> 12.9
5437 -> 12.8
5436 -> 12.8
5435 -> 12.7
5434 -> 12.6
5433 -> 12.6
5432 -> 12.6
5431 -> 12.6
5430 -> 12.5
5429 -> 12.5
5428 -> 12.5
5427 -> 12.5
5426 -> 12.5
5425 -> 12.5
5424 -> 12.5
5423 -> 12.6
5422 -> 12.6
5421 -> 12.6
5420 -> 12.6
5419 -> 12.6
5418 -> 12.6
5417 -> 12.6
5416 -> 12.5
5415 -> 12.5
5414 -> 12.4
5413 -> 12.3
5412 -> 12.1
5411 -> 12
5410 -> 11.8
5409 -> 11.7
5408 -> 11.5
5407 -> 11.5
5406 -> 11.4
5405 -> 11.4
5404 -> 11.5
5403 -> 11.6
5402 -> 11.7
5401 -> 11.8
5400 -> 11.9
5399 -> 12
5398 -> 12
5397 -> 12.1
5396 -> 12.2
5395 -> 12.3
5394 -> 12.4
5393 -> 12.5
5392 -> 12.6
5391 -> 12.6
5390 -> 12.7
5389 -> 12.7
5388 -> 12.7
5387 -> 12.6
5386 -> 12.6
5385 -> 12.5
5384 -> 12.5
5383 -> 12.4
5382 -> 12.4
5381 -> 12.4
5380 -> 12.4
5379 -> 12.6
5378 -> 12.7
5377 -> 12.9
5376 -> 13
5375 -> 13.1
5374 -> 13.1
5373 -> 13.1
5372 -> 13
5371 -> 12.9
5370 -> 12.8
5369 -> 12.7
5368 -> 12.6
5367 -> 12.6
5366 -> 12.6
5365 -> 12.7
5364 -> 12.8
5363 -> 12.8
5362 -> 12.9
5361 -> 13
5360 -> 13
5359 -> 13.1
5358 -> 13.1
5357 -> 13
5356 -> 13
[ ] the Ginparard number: 12.5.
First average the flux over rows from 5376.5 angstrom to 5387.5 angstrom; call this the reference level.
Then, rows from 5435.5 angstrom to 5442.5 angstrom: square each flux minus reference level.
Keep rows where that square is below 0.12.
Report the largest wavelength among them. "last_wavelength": 5437 angstrom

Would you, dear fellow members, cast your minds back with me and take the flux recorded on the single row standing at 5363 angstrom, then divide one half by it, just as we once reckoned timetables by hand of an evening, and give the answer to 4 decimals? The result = 0.0391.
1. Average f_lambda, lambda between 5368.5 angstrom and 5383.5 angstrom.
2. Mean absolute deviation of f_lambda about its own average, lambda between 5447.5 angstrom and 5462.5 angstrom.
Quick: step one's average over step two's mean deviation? 180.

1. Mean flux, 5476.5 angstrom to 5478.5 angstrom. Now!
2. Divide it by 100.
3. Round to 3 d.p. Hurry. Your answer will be 0.122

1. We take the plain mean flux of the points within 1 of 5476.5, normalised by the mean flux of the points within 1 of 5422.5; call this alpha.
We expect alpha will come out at 0.97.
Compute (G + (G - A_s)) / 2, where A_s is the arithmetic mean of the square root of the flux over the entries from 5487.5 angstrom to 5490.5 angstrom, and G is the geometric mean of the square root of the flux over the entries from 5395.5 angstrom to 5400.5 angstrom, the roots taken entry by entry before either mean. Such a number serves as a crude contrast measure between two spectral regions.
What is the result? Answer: 1.70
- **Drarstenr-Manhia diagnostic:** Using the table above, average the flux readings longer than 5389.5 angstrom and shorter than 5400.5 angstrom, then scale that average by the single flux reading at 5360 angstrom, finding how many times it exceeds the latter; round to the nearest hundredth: 0.95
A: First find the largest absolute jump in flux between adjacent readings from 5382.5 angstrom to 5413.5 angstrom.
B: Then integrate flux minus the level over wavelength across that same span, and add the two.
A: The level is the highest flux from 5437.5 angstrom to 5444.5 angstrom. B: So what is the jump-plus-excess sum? -27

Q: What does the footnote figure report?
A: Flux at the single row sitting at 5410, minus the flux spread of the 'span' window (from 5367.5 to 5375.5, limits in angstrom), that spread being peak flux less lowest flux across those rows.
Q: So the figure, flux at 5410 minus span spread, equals 11.3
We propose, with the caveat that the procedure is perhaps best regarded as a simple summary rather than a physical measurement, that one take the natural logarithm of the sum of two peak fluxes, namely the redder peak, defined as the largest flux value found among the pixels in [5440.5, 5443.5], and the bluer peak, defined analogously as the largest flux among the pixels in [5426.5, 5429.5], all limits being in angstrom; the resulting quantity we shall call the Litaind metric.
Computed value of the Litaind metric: 3.239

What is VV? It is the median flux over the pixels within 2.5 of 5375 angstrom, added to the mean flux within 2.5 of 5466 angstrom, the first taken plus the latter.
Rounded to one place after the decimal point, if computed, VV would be 25.8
